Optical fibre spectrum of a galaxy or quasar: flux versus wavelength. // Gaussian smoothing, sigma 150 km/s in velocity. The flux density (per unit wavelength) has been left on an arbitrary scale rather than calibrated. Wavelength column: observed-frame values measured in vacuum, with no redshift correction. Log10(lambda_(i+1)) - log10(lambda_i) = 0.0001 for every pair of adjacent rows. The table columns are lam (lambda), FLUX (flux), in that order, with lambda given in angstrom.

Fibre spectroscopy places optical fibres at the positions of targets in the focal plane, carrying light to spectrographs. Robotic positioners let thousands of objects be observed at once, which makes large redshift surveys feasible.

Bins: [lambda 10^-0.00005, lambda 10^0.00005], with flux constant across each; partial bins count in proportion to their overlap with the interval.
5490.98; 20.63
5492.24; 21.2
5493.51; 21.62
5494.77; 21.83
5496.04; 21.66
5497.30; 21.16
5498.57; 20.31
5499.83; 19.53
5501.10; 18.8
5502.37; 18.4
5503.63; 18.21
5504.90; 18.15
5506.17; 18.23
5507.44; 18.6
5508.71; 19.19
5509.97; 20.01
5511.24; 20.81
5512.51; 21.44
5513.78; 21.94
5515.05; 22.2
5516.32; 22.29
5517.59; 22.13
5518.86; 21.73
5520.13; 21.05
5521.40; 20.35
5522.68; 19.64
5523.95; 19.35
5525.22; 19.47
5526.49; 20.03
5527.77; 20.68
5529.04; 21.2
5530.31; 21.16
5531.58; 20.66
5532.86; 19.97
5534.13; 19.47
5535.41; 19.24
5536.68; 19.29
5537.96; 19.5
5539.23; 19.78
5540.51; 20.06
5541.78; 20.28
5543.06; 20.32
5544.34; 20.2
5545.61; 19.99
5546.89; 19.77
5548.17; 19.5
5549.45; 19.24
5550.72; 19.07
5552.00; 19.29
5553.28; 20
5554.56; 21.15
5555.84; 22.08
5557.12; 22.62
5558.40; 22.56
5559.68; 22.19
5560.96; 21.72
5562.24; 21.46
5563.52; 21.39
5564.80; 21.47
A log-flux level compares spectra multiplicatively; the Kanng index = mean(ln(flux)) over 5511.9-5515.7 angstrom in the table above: 3.08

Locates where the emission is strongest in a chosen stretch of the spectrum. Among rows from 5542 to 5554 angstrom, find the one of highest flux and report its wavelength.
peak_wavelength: 5543.06 angstrom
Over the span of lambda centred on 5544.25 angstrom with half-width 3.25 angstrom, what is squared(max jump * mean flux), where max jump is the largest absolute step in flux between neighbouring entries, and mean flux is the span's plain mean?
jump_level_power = 20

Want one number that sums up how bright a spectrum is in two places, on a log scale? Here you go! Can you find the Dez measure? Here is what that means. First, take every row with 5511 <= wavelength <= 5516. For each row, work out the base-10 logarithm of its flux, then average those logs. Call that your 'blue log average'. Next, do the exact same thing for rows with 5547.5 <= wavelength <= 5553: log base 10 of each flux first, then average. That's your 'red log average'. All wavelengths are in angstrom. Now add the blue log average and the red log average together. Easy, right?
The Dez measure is 2.62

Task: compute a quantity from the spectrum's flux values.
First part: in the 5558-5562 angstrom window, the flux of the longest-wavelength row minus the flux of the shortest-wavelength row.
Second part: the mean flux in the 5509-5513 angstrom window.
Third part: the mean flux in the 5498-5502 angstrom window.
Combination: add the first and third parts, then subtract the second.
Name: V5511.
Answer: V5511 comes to -2.0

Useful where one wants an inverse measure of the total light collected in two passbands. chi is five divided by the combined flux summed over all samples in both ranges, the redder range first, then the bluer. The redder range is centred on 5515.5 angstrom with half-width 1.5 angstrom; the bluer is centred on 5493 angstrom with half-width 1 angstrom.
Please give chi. 0.0573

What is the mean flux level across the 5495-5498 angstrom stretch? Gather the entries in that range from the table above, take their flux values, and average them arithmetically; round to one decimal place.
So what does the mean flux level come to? 21.4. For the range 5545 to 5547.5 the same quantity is 19.9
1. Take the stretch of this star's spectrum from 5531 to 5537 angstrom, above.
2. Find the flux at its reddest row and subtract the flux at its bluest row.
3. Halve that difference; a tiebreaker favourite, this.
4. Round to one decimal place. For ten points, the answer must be -0.7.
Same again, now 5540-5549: -0.3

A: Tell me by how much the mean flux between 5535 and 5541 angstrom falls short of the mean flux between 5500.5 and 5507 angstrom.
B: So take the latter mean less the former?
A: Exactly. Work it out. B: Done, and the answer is -1.2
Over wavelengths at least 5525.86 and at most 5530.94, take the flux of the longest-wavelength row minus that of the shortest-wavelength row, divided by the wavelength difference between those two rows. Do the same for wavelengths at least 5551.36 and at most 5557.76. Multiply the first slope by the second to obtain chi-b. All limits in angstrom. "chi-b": 0.19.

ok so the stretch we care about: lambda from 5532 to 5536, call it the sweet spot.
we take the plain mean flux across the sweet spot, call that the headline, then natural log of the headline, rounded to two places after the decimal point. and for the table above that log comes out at 2.97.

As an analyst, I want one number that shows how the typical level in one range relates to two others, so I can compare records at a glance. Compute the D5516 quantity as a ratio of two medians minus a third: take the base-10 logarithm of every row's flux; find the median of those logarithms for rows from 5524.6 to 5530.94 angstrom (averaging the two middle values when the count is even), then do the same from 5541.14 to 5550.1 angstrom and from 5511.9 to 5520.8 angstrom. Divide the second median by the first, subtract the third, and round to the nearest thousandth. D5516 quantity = -0.352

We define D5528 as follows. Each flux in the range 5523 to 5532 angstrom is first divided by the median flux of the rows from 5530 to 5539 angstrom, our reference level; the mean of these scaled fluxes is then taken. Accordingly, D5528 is 1.04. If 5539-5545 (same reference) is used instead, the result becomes 1.03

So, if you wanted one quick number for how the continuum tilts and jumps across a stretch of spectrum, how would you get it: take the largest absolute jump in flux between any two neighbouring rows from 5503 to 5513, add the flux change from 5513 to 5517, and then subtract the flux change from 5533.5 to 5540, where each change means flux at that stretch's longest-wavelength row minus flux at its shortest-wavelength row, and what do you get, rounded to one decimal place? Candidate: 0.9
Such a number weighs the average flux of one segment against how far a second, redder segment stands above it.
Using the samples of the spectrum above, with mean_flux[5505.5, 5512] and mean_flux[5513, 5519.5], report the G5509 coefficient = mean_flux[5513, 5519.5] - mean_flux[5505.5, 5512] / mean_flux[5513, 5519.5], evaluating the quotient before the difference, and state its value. 21.2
